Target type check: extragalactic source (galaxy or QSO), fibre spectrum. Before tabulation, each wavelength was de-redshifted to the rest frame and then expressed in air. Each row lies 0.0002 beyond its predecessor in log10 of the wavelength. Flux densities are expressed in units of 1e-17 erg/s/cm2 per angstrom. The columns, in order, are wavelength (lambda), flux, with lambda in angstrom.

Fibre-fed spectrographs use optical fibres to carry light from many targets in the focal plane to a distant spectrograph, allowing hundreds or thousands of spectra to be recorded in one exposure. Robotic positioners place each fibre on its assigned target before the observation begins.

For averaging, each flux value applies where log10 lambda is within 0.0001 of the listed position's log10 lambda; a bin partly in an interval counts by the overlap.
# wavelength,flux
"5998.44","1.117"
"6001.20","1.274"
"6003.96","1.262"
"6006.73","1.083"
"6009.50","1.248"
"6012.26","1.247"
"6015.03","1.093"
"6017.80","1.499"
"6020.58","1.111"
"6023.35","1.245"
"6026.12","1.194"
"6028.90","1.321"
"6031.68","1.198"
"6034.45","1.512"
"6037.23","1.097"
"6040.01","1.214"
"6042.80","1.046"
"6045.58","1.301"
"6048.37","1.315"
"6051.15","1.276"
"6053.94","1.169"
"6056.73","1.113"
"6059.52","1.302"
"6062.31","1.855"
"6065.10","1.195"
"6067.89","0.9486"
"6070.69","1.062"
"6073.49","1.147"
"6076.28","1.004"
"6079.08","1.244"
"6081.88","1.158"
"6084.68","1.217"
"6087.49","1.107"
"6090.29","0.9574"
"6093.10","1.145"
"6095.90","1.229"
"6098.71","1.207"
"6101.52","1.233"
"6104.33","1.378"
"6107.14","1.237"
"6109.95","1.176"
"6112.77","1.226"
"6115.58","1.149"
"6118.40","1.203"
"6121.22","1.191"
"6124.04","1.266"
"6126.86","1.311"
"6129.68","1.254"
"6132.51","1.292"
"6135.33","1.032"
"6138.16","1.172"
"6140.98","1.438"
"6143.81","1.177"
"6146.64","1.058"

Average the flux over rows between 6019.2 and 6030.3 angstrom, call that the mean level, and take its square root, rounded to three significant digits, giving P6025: 1.10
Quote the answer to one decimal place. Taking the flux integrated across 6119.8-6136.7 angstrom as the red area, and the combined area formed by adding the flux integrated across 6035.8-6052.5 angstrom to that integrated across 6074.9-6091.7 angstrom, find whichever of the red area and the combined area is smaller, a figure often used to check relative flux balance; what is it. 20.7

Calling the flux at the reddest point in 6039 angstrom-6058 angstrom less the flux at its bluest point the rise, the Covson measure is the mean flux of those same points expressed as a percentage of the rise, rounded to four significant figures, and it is -1193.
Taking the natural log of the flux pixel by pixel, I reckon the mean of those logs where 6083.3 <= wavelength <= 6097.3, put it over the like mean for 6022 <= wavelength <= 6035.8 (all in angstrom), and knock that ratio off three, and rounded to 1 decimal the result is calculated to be 2.5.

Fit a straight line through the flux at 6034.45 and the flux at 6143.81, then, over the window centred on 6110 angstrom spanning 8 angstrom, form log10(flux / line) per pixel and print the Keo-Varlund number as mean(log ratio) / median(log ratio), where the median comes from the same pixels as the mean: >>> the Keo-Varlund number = 1.3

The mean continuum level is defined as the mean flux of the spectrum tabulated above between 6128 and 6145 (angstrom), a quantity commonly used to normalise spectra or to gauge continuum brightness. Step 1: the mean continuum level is 1.23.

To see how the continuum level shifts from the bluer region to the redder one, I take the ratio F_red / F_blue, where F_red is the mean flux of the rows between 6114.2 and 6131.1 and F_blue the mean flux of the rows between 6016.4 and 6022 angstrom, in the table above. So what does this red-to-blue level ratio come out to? 0.94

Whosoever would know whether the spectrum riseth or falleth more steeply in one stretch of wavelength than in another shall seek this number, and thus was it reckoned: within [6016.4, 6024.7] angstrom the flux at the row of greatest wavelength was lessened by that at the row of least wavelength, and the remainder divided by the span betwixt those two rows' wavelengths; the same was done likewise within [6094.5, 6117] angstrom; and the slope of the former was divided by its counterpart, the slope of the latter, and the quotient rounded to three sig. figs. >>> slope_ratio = 11.3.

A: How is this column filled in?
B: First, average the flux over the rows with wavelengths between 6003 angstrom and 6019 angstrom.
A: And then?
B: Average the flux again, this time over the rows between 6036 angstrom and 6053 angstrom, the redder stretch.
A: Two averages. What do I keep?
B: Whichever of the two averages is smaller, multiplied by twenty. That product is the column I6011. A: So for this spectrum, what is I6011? 24.2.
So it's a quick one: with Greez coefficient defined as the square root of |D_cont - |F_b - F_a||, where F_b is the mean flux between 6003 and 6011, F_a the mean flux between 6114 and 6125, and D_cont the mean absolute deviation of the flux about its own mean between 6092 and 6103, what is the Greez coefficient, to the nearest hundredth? 0.16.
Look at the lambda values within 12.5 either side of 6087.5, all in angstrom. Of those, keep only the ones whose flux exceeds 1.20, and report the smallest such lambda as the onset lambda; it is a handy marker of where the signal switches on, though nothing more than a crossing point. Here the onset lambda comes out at 6079.08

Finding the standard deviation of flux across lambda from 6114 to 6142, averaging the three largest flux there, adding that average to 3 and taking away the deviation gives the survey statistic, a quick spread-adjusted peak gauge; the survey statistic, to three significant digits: 4.24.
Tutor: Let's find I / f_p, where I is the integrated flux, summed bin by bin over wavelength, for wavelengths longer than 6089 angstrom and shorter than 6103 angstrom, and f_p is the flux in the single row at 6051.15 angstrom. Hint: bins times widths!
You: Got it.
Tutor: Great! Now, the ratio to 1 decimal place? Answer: 12.7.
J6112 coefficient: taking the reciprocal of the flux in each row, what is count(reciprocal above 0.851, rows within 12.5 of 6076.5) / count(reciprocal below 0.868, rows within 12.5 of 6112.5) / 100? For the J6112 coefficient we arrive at 0.0075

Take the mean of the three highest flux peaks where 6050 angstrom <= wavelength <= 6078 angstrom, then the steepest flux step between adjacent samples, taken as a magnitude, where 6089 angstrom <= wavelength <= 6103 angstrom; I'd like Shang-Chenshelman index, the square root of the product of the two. 0.53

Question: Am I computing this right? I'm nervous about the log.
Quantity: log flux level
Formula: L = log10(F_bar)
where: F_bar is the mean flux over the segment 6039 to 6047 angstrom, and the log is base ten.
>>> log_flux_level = 0.074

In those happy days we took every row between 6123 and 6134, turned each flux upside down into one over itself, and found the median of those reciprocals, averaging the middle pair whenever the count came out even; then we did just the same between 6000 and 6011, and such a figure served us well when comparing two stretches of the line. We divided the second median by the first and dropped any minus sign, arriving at 1.02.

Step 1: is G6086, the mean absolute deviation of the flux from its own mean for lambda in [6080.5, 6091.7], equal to 0.078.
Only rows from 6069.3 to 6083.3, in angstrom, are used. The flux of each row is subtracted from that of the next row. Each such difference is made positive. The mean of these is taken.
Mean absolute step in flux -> 0.14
